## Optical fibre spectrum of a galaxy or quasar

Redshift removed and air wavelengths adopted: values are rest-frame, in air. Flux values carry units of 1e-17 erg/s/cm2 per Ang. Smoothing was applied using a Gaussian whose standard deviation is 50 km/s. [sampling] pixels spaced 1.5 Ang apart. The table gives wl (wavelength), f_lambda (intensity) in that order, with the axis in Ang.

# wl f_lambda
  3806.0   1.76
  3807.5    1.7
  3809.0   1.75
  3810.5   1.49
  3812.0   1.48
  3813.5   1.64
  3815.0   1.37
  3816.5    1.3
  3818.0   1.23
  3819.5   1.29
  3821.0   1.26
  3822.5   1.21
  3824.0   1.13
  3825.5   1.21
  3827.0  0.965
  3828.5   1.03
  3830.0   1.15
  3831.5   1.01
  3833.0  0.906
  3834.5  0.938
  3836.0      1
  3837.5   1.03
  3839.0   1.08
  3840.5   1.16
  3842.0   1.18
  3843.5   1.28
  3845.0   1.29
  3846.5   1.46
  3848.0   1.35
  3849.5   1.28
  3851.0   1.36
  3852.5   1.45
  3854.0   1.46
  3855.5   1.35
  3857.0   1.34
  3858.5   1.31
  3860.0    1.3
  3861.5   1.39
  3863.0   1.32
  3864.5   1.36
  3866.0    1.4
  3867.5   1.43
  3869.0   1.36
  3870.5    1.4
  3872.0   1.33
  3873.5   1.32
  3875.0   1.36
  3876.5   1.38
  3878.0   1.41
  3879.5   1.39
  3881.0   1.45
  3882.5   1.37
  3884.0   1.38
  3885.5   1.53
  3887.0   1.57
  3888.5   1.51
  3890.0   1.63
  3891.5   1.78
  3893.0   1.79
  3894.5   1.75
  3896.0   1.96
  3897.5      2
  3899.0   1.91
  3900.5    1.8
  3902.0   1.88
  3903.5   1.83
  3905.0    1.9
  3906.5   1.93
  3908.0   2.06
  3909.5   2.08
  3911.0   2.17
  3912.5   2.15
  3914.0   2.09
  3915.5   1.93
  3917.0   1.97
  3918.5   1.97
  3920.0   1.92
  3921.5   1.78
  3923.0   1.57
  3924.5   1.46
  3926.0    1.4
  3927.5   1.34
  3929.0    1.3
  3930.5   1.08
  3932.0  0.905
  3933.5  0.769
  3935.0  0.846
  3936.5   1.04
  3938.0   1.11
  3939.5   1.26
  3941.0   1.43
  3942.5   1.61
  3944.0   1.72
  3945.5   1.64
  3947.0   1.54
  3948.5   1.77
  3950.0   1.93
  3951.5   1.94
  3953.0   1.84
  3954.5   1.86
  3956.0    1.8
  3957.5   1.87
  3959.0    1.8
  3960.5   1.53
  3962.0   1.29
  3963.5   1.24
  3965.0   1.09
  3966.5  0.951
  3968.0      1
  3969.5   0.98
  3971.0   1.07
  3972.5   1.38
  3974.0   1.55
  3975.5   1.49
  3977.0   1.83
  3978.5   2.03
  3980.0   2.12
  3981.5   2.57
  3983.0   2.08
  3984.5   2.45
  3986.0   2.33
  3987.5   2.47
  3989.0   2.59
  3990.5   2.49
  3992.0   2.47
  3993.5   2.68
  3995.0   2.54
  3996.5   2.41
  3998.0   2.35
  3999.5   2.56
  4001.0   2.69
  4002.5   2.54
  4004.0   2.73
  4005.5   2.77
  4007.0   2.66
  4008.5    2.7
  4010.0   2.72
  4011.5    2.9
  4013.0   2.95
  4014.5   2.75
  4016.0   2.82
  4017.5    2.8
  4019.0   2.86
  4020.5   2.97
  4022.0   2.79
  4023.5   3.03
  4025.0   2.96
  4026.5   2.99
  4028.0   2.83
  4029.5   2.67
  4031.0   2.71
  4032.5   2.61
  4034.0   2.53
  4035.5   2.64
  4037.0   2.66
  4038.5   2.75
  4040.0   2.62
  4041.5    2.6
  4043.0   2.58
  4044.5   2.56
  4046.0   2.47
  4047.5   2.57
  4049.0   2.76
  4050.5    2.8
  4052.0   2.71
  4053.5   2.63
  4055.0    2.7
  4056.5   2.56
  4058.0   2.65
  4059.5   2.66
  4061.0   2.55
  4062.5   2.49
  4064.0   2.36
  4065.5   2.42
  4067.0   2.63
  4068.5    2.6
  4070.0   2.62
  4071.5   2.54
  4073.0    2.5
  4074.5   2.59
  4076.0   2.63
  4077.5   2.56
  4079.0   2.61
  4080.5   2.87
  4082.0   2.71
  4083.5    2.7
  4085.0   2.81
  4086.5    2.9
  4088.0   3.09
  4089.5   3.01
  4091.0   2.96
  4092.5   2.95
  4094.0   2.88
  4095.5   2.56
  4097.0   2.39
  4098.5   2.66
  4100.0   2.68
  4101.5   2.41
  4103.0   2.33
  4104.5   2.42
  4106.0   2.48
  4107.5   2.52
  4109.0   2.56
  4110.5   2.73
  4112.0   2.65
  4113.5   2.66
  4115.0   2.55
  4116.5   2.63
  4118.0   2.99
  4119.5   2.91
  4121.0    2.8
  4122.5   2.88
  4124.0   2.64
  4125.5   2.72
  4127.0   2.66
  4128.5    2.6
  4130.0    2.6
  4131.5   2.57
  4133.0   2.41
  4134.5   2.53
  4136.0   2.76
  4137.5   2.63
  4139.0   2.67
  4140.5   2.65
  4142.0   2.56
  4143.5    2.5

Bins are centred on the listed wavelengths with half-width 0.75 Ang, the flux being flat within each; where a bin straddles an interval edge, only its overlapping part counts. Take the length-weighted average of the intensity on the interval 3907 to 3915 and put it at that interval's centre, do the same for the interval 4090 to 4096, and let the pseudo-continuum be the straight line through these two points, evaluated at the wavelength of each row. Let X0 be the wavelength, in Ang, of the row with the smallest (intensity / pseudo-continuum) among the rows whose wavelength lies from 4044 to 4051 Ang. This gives 4046.0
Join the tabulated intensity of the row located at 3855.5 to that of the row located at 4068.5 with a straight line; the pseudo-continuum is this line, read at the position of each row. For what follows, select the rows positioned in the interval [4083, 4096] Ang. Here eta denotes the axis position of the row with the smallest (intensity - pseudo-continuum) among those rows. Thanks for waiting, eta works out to 4095.5 Ang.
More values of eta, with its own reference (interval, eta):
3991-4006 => 3998.0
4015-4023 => 4022.0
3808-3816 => 3815.0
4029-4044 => 4043.0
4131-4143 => 4133.0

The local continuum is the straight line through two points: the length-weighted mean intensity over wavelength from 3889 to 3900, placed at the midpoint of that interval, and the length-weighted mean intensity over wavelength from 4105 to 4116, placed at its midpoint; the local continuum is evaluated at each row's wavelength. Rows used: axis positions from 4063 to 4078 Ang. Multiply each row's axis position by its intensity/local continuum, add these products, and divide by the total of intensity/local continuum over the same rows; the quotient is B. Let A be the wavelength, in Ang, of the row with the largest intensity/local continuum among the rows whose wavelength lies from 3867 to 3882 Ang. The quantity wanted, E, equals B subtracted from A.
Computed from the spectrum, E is -203.3 Ang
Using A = 3867.5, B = 4070.8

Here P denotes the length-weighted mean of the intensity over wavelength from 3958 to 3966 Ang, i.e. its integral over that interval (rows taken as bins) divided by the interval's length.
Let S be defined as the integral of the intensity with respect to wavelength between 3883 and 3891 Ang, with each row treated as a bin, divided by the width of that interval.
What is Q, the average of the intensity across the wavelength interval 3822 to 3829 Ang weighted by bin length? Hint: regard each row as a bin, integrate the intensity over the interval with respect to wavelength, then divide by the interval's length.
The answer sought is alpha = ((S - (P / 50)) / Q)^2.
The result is 1.8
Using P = 1.4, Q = 1.1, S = 1.5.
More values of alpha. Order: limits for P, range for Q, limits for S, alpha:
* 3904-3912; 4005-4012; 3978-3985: 0.6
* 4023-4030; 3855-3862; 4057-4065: 3.4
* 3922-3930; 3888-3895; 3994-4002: 2.2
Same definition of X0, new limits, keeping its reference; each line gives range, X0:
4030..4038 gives 4034.0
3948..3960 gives 3959.0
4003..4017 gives 4007.0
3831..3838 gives 3833.0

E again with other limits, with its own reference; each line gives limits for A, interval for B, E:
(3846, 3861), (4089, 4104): -249.4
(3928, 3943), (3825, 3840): 110.4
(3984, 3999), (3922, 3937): 64.7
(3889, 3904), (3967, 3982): -78.5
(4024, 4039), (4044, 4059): -24.8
